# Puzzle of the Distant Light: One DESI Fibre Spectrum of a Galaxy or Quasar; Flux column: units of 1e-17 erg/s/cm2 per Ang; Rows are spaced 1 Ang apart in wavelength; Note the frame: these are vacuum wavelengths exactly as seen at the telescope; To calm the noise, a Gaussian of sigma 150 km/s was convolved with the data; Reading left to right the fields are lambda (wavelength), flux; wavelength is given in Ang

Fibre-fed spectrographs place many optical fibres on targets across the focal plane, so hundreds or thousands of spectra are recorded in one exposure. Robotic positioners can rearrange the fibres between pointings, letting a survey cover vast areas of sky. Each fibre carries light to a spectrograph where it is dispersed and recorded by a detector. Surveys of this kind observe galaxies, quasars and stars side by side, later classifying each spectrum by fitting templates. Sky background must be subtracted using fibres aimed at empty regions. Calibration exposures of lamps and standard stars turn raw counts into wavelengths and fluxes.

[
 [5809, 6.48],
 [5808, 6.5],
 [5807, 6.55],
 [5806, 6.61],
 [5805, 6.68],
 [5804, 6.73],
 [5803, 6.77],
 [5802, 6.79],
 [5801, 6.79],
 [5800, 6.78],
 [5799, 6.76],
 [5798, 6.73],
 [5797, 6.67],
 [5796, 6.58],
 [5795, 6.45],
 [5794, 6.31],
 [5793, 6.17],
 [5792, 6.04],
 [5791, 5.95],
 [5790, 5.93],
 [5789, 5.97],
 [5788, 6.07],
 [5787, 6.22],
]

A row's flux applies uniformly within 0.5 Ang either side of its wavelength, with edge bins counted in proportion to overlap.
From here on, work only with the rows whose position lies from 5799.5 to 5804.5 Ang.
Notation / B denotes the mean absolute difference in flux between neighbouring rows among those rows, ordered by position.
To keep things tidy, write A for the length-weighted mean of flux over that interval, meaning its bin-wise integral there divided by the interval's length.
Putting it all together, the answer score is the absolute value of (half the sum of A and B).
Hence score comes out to 3.39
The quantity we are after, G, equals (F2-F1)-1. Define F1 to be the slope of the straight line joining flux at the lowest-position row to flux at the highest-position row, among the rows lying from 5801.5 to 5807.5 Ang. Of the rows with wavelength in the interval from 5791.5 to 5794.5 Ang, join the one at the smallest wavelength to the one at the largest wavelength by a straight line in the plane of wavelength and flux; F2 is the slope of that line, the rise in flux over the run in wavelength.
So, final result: -0.82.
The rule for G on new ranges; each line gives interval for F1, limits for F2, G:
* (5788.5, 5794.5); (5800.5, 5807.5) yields -1.11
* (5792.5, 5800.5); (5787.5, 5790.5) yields -1.16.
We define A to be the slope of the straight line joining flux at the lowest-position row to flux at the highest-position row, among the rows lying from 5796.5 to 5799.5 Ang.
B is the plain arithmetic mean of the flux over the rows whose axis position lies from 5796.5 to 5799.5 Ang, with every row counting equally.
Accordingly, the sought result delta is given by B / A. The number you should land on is 149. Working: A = 0.045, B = 6.72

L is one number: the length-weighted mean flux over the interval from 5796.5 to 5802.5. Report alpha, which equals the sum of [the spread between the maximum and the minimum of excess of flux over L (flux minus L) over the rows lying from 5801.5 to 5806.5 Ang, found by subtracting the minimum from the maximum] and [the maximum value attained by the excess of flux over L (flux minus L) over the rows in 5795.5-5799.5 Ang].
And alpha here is 0.19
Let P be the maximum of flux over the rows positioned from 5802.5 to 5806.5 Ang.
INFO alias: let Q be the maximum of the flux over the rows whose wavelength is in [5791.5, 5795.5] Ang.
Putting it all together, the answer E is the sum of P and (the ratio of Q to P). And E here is 7.72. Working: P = 6.77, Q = 6.45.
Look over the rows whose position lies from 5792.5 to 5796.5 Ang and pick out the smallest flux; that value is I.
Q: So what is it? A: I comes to 6.17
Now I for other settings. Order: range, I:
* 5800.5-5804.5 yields 6.73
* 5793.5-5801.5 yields 6.31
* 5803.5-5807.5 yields 6.55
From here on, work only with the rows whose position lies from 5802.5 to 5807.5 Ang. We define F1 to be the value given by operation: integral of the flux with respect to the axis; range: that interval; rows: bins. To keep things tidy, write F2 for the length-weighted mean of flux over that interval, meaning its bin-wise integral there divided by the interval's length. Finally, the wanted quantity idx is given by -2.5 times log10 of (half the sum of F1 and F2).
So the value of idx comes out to -3.25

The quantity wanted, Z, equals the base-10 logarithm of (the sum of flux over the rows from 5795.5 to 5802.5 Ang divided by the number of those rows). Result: 0.828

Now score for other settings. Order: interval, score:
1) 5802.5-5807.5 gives 3.36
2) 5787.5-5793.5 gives 3.05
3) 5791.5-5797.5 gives 3.25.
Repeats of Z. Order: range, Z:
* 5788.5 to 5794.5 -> 0.783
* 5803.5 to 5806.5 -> 0.824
